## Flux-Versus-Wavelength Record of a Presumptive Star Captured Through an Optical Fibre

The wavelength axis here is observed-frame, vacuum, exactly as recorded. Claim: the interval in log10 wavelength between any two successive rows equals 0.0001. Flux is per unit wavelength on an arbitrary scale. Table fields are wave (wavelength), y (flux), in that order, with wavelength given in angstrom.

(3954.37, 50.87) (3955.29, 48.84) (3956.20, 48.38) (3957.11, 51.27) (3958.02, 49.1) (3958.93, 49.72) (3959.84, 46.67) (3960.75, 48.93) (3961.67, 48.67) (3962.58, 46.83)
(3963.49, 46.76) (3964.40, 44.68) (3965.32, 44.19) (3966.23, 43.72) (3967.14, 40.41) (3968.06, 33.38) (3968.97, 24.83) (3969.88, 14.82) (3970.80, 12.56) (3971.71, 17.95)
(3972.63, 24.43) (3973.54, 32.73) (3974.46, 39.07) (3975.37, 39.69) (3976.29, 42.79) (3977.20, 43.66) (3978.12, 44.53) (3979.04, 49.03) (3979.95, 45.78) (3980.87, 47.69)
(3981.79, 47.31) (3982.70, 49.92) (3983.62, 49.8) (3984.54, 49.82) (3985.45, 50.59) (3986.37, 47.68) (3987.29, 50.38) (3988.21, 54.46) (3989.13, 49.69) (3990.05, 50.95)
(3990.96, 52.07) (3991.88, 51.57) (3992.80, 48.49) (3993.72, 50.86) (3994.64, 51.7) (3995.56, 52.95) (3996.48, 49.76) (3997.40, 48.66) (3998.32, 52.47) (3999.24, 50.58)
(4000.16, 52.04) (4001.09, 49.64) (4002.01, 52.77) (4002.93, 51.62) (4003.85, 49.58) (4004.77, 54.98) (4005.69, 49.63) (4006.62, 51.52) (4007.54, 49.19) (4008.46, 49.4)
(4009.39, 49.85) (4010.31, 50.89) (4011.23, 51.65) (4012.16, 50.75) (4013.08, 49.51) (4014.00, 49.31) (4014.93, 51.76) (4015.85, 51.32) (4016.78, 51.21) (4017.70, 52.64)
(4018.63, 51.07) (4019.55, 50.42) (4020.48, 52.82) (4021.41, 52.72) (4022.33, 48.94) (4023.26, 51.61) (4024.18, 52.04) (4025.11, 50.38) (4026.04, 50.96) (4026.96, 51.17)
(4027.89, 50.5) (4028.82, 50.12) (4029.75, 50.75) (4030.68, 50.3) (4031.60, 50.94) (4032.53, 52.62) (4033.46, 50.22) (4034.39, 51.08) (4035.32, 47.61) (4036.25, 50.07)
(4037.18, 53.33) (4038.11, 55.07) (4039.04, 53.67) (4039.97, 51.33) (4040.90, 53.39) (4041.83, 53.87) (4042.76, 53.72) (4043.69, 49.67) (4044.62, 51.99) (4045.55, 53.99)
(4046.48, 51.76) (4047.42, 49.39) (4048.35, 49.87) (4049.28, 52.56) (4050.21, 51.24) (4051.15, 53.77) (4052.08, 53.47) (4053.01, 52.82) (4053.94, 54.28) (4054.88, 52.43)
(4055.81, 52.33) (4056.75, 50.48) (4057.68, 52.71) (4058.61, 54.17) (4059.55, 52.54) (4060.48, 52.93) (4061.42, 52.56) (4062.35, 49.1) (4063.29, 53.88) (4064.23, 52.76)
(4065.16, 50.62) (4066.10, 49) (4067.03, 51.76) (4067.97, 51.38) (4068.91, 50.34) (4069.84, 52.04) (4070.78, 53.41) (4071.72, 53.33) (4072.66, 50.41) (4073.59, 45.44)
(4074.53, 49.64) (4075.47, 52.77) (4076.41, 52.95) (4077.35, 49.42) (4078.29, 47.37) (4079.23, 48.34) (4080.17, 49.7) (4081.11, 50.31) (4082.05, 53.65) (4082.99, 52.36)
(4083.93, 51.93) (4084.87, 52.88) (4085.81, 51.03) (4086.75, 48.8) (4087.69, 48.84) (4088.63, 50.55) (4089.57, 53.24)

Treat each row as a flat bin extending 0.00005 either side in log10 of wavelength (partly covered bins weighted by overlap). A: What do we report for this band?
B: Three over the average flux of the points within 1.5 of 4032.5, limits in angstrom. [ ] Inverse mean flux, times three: 0.0585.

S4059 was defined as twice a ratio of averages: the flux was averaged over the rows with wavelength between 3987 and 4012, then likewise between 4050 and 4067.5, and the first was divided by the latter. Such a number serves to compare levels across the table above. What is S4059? 1.95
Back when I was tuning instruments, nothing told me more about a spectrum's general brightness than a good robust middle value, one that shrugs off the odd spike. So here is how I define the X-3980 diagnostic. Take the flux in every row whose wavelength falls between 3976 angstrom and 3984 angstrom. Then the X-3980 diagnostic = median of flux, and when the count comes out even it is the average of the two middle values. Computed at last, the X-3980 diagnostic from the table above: 47.3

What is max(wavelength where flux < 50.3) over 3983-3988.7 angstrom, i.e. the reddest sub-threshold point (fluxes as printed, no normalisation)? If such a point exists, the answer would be 3986.37 angstrom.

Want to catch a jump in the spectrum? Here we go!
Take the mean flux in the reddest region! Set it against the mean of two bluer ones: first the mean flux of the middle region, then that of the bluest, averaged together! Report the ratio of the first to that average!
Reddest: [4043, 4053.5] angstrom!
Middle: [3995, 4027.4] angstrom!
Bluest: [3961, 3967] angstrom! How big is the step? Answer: 1.07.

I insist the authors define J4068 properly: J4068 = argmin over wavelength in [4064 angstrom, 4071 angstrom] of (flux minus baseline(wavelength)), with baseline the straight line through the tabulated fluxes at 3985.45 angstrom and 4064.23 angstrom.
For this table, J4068 4066.10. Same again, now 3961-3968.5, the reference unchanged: 3968.06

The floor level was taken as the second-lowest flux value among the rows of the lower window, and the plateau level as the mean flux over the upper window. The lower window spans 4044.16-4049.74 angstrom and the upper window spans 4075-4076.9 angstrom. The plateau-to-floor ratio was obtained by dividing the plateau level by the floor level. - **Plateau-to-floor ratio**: 1.06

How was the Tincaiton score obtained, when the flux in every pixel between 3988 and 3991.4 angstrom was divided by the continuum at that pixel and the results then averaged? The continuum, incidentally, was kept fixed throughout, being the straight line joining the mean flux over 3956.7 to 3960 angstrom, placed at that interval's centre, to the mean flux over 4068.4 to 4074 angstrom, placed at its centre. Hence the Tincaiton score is 1.04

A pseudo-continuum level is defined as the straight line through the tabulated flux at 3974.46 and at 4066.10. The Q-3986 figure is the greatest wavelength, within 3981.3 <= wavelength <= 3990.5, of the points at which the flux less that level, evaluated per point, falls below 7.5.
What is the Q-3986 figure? 3986.37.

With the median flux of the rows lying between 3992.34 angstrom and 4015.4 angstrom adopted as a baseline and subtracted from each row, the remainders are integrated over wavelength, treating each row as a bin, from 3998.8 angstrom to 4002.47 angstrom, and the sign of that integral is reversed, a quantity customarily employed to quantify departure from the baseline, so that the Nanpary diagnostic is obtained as -1.9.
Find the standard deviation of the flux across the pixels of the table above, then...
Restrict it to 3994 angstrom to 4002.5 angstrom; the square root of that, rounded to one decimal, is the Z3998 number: 1.2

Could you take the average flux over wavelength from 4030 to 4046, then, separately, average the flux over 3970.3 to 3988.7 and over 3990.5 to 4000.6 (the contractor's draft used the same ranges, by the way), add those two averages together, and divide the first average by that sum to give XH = 0.558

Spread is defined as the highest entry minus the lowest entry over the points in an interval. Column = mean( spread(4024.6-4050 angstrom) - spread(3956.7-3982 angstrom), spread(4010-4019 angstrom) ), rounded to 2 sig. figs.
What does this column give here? -14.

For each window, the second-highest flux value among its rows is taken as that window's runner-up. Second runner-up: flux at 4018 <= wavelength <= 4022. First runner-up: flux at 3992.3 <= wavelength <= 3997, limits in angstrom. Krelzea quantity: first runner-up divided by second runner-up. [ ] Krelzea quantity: 0.981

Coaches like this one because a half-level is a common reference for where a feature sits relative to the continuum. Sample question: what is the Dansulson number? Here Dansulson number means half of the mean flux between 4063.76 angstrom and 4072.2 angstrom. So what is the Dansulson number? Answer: 25.8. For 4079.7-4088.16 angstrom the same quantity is 25.5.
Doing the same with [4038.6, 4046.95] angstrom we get 26.3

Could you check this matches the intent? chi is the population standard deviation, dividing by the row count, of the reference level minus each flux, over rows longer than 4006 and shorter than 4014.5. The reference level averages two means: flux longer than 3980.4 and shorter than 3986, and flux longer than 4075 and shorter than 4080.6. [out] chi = 0.9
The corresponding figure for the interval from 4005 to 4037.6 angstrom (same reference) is 1.2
